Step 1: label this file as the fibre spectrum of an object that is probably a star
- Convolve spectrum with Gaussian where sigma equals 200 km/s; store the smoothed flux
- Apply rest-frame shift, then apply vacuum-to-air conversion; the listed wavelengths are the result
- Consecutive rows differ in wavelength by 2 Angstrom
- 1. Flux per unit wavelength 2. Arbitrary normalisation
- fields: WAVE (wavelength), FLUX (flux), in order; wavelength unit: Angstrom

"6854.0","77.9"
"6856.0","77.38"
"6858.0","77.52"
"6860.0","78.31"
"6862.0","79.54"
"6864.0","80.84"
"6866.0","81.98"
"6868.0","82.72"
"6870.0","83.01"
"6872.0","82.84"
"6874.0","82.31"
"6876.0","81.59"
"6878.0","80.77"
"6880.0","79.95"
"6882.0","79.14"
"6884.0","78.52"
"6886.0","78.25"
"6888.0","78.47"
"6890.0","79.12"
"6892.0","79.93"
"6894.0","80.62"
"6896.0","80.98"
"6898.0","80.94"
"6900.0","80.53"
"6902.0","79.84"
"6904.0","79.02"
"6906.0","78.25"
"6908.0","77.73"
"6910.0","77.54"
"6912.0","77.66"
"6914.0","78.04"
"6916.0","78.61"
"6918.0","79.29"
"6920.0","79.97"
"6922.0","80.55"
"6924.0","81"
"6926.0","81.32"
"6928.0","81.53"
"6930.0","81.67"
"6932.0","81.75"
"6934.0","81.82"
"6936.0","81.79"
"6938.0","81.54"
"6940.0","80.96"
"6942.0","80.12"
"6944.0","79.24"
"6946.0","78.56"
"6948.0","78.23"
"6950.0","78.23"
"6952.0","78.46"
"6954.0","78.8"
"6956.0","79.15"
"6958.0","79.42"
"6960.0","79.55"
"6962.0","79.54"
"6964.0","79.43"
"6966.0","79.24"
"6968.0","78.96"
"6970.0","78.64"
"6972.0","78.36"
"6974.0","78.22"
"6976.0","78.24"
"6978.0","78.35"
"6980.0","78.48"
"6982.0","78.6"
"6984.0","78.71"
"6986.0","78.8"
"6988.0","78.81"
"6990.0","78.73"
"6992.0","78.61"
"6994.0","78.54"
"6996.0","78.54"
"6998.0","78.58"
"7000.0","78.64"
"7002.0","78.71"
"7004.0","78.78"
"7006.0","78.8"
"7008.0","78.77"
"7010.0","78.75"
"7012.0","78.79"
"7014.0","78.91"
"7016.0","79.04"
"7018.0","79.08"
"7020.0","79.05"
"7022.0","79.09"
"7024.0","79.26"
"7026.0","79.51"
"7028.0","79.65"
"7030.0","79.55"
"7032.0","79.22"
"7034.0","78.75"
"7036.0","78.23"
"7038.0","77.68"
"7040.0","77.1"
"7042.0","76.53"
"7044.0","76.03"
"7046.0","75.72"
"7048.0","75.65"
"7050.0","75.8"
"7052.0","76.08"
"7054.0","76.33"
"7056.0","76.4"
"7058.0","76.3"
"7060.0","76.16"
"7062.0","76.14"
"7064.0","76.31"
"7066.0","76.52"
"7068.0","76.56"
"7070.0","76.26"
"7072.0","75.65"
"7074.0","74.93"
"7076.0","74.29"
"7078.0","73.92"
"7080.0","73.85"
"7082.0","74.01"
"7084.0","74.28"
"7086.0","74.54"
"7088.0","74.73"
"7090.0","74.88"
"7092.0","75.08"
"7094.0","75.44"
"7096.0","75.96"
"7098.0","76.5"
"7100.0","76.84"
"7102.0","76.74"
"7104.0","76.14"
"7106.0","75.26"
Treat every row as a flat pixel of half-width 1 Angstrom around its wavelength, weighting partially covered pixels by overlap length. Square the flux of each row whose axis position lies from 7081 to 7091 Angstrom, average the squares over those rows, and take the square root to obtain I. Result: 74.5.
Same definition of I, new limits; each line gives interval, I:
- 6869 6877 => 82.4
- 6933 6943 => 81.2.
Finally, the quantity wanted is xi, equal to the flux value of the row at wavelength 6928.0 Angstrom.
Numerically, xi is 81.53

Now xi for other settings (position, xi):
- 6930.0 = 81.67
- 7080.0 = 73.85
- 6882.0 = 79.14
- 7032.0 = 79.22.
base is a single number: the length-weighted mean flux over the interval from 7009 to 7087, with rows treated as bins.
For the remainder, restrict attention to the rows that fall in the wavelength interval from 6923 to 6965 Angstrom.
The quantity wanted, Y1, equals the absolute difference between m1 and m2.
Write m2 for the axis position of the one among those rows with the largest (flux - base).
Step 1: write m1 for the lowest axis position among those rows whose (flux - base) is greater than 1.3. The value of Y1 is 10 Angstrom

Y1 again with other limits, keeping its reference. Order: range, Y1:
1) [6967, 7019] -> 50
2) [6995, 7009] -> 10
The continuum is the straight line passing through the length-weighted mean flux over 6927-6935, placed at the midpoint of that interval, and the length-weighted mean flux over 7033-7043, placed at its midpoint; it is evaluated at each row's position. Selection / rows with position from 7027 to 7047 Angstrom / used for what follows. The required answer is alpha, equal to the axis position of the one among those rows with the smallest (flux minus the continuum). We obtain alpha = 7046.0 Angstrom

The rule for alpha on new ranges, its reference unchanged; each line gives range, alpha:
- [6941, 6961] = 6948.0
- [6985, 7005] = 6986.0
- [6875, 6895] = 6886.0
